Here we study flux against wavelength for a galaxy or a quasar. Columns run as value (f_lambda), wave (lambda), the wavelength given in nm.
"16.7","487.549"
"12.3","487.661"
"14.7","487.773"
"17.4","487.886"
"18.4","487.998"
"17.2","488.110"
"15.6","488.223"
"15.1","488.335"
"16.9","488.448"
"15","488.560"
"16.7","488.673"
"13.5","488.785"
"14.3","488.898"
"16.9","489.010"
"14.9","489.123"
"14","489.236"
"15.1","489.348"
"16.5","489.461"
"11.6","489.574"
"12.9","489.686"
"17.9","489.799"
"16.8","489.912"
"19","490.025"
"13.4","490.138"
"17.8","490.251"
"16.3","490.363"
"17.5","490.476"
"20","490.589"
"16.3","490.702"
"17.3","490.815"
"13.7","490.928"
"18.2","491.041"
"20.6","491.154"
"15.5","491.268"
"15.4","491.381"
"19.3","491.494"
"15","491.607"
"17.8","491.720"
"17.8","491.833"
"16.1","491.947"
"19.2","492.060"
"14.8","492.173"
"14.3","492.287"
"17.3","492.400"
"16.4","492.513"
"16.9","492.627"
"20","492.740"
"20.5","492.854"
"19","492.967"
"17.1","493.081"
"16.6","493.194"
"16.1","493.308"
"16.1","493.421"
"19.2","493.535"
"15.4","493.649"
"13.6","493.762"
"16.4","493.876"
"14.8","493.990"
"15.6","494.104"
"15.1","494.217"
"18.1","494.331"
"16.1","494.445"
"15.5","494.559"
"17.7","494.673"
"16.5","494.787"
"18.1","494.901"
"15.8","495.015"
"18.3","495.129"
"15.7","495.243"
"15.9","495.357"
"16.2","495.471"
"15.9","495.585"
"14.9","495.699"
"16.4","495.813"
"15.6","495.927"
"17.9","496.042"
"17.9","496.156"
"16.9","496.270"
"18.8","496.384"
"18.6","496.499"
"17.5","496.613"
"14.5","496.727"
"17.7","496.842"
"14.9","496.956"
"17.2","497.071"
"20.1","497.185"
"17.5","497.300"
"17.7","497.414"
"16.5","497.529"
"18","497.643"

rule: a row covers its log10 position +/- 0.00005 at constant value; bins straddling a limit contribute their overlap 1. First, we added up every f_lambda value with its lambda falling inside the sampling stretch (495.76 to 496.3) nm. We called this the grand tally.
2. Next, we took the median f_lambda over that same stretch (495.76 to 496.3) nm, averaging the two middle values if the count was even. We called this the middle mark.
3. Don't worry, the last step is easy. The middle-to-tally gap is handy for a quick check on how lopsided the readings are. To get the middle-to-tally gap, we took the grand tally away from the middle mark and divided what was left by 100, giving -0.68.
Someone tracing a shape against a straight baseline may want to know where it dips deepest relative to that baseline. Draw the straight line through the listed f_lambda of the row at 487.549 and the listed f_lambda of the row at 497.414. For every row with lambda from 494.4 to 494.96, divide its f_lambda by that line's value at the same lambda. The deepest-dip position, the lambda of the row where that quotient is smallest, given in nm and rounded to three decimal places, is 494.559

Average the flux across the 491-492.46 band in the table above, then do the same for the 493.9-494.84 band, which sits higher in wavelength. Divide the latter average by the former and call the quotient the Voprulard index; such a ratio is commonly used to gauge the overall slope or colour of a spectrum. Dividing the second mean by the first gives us 0.95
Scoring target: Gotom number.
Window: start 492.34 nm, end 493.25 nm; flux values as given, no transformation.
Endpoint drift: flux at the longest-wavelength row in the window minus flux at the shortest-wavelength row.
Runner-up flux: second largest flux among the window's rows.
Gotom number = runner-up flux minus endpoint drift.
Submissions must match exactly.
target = 21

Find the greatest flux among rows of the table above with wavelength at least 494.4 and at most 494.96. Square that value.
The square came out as 328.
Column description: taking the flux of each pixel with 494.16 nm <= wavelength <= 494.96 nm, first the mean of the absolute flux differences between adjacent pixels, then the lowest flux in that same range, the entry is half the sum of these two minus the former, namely 6.7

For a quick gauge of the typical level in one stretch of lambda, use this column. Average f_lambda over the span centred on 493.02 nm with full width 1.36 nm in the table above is 17.6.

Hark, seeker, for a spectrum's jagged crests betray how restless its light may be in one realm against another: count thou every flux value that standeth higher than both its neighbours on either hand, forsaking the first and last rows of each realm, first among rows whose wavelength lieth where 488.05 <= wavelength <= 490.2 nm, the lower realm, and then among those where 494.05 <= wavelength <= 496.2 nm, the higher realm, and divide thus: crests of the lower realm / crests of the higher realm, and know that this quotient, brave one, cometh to 1.0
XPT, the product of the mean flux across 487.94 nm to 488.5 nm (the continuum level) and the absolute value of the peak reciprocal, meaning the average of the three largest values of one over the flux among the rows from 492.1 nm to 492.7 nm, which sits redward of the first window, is 1.10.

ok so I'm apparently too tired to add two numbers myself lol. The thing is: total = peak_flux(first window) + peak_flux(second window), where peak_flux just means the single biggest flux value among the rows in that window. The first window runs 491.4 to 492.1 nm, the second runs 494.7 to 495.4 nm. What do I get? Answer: 37.6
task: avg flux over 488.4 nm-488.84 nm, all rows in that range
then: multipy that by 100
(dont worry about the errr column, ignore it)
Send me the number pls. 1552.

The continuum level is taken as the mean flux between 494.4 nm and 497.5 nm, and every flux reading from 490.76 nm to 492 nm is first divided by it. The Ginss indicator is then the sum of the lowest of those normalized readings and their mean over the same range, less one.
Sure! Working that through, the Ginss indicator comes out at 0.82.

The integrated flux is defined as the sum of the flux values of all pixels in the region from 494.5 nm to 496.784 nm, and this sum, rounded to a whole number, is 335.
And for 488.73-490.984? 316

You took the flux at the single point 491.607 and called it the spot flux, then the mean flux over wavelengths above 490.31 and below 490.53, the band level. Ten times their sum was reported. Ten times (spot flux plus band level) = 319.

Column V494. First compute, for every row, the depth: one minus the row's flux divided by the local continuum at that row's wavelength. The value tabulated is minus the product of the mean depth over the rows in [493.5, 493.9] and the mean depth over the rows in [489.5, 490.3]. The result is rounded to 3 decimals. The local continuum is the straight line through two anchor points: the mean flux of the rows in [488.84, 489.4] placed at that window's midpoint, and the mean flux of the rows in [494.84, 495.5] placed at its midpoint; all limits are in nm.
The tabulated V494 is 0.000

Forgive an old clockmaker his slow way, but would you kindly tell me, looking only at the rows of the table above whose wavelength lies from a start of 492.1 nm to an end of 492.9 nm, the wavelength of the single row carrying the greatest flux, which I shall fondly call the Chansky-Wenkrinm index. 492.854 nm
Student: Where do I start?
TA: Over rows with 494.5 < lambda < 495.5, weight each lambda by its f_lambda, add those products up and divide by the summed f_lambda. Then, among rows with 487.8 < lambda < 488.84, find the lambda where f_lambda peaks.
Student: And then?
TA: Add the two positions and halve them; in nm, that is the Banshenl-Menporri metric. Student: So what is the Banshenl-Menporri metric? 491.50 nm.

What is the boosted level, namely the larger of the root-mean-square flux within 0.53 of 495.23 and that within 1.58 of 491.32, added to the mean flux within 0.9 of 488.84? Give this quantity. 32.6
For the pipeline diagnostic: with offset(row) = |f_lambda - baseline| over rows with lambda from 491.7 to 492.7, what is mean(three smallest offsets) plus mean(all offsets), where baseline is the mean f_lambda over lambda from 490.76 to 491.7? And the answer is 1.5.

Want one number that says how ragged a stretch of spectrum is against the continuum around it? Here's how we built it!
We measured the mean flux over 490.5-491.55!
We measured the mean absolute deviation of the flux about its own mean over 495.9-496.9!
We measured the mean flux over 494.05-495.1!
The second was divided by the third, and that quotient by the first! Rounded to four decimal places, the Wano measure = 0.0037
